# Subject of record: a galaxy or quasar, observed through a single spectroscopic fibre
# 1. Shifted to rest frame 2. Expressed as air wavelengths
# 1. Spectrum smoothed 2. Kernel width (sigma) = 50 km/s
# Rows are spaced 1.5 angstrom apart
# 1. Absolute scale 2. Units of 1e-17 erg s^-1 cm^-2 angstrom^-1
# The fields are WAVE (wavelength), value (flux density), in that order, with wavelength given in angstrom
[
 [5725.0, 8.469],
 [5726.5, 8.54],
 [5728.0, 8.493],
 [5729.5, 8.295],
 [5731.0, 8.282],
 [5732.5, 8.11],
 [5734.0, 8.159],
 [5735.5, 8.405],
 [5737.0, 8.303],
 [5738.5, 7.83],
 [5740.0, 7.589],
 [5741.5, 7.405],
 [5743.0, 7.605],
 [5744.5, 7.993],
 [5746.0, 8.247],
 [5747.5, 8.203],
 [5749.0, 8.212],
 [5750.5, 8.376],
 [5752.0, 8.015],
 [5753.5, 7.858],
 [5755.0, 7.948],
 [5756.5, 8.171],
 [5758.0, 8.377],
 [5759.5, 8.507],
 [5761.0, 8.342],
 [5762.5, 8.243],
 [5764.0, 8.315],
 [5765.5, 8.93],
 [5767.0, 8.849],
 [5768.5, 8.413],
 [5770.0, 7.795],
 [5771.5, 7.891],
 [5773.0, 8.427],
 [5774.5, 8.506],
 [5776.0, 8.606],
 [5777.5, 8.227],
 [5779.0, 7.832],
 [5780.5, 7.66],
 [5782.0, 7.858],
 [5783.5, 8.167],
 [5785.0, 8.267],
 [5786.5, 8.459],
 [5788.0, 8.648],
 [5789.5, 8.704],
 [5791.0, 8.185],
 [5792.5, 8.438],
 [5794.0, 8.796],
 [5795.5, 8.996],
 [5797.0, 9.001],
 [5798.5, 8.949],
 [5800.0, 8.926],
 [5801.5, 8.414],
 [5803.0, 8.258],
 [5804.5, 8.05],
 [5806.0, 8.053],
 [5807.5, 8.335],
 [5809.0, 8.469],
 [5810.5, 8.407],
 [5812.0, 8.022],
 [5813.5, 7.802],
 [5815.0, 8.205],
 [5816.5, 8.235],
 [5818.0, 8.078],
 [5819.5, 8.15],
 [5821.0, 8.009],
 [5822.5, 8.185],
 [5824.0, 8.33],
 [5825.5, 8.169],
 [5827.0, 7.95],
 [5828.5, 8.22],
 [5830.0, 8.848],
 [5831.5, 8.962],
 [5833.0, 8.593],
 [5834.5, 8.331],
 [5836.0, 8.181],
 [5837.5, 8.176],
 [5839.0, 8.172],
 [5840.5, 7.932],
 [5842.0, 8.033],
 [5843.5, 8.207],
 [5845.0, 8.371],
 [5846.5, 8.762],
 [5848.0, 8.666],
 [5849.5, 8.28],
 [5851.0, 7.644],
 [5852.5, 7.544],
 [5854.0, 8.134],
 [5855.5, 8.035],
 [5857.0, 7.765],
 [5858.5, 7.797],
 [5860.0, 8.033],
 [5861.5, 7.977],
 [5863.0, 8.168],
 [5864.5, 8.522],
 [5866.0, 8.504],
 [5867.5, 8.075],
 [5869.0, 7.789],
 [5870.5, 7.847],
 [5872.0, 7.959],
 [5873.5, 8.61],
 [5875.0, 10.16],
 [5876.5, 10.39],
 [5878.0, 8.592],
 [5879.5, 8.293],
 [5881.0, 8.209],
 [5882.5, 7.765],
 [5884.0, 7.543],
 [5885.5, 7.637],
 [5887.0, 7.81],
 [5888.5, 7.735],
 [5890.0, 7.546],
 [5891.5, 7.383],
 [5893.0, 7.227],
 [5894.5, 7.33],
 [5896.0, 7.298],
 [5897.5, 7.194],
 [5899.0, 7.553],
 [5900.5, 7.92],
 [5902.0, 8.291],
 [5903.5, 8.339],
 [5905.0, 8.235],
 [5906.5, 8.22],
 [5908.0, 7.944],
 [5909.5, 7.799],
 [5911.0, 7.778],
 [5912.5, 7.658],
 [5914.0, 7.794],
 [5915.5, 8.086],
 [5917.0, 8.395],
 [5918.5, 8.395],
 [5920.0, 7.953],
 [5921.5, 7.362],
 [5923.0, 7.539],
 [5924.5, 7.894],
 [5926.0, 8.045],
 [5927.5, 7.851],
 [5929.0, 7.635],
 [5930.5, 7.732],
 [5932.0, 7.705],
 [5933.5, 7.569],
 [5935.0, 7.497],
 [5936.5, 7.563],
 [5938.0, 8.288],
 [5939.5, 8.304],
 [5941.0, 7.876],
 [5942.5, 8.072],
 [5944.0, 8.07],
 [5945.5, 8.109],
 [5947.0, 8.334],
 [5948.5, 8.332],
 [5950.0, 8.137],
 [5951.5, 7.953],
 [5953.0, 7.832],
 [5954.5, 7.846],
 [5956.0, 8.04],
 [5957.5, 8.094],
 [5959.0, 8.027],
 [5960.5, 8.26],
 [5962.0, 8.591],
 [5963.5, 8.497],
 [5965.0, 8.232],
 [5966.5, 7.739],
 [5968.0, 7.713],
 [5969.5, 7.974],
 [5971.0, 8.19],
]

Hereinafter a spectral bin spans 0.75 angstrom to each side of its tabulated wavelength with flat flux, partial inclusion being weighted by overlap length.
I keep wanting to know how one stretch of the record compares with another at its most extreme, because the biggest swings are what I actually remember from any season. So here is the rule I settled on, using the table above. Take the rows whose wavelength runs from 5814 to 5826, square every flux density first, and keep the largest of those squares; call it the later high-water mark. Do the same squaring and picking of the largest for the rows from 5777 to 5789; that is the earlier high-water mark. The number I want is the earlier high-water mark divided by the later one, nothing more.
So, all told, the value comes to 1.08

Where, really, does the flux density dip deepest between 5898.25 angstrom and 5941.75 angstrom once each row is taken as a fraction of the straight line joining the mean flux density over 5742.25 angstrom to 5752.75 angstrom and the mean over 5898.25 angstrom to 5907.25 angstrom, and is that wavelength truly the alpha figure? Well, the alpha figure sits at 5921.5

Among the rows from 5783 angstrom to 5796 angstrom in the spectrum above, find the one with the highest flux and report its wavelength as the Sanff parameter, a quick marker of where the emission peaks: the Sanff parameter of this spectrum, 5795.5 angstrom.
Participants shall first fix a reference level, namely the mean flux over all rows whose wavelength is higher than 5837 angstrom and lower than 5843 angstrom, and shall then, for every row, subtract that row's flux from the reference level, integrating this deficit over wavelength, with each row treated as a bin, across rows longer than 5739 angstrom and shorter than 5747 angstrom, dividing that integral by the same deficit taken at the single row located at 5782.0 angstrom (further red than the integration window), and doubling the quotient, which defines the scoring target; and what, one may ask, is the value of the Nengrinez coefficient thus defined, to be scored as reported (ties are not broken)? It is 21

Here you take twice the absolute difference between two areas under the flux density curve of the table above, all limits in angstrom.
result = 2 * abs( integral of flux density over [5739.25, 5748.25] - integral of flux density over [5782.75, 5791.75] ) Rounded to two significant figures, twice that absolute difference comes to 10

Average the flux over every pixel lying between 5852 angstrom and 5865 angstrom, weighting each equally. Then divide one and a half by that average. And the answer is 0.1876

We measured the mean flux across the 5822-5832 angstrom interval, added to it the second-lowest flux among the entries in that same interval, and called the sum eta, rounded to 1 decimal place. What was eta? 16.5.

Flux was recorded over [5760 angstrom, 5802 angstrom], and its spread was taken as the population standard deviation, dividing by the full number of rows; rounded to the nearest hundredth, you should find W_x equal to 0.38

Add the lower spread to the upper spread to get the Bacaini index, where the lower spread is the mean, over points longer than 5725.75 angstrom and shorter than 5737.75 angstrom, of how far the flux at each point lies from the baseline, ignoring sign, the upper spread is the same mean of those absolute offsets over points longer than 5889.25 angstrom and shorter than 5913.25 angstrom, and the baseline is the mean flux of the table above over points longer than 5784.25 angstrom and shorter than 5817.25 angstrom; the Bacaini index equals 0.9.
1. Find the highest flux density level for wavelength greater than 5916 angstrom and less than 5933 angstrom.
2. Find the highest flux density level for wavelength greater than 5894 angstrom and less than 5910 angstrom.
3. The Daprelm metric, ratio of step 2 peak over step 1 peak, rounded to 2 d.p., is 0.99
